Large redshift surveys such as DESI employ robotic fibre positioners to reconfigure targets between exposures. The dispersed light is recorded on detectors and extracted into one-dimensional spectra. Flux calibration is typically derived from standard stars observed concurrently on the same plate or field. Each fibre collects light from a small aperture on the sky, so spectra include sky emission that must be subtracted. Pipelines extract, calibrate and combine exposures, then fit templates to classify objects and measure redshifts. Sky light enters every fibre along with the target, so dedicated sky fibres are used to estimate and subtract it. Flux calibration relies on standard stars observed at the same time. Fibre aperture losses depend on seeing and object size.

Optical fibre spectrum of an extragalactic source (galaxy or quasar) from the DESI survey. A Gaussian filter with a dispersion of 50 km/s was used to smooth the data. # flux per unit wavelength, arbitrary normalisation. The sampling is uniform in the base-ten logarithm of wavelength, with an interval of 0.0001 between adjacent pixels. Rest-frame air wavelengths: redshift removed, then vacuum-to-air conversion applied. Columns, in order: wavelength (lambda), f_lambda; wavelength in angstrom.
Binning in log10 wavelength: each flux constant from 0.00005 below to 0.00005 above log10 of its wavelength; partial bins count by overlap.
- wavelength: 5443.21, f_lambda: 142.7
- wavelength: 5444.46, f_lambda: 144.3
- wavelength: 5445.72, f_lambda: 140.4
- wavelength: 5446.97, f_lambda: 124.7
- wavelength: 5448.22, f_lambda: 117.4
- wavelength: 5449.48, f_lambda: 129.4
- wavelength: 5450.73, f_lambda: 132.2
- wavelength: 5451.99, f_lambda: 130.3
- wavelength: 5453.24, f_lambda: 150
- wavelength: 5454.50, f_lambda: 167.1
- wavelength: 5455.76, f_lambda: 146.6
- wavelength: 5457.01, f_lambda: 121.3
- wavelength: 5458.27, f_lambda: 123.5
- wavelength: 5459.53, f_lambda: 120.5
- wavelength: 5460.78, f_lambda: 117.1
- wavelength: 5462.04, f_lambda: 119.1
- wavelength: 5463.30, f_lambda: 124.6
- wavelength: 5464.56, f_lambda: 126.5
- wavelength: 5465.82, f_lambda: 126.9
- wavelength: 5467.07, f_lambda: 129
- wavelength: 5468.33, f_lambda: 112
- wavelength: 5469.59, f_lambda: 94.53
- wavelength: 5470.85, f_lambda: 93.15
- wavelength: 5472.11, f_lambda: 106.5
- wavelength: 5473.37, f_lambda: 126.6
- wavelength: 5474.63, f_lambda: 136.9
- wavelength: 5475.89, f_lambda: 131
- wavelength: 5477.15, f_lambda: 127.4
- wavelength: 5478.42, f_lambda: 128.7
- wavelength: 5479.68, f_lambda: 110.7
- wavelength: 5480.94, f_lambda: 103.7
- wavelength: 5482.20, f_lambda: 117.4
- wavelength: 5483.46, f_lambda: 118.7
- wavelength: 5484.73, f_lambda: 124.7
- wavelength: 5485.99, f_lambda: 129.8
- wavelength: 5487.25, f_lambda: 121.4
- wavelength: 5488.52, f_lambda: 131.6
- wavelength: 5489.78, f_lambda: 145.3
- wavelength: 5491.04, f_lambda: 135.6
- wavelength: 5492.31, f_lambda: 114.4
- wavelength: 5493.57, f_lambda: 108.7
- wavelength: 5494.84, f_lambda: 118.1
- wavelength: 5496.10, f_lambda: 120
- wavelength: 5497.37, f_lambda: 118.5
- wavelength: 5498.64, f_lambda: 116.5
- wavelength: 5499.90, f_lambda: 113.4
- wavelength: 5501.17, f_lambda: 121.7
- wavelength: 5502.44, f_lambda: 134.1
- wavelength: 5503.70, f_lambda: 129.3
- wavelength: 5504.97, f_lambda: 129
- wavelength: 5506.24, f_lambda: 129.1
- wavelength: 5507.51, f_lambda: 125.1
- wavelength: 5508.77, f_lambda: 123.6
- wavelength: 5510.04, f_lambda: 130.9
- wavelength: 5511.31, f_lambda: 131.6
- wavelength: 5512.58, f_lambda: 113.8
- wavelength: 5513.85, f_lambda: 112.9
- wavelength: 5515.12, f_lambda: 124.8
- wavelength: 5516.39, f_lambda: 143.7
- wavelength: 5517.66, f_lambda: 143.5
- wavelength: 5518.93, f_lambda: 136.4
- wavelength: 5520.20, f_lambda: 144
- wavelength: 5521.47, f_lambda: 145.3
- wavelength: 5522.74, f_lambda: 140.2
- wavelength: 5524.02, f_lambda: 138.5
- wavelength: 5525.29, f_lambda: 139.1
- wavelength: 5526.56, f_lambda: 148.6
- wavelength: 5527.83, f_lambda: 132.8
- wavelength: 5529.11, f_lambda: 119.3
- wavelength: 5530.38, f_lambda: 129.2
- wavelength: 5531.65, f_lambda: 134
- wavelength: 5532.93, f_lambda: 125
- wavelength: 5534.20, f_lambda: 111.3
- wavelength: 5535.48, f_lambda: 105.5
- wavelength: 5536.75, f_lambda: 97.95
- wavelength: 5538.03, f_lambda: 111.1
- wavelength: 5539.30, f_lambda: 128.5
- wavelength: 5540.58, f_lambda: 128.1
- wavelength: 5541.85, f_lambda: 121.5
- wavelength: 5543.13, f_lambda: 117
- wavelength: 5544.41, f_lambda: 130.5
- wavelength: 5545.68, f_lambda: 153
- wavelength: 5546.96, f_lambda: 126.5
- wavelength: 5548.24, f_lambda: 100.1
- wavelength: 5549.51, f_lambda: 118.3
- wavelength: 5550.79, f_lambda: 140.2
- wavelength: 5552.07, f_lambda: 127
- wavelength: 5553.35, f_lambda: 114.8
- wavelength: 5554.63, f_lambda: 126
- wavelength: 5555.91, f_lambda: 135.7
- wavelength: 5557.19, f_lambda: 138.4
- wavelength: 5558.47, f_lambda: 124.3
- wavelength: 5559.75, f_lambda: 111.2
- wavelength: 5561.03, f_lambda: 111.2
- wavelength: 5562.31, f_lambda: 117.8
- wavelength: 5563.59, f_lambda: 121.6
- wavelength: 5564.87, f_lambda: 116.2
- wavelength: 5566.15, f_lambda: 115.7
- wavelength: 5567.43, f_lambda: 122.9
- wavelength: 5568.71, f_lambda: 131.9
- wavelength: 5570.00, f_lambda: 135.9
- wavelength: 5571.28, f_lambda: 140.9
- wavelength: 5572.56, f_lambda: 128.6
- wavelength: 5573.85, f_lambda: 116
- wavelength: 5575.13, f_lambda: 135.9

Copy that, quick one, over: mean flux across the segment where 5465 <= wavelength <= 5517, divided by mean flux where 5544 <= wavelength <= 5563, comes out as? 0.98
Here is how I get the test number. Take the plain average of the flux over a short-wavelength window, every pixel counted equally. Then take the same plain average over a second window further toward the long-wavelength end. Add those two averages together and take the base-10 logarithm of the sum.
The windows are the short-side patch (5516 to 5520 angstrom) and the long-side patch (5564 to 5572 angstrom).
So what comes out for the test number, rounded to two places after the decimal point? 2.43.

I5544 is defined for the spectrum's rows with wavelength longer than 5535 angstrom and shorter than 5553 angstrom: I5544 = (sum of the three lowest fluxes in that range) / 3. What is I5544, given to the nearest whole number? 101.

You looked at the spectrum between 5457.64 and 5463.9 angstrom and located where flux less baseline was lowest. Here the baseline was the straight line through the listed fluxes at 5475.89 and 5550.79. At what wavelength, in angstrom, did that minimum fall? 5460.78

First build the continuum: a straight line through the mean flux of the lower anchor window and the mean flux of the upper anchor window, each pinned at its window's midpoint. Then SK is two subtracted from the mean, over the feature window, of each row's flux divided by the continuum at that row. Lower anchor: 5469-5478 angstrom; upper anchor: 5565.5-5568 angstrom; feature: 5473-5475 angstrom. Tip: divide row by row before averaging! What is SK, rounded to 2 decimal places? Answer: -0.87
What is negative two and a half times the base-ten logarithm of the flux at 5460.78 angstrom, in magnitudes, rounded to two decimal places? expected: -5.17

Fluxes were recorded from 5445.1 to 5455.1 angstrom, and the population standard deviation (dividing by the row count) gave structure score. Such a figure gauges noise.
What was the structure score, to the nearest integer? 15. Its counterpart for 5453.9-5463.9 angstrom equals 16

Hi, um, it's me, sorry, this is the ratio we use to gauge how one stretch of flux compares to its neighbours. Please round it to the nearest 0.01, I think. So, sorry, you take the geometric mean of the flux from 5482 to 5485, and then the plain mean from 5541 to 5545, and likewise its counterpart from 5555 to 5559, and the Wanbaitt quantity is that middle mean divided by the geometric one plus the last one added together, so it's 0.49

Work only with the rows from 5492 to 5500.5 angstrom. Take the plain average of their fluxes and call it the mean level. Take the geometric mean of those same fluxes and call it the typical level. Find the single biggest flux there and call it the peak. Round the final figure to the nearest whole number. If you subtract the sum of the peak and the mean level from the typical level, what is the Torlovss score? -120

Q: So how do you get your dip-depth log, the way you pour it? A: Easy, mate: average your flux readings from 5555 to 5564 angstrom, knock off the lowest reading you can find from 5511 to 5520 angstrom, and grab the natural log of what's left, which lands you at 2.3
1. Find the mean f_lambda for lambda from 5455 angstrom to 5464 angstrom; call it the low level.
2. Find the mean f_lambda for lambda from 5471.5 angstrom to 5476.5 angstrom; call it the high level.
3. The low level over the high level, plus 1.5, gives 2.50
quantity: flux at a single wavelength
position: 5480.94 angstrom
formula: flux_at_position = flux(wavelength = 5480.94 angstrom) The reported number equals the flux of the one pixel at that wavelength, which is 103.7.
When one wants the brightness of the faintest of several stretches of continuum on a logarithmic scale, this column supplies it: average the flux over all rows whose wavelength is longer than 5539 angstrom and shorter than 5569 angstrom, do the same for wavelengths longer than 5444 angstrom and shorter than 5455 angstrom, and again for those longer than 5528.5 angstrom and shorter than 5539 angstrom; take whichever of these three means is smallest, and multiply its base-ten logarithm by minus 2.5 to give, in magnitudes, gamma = -5.17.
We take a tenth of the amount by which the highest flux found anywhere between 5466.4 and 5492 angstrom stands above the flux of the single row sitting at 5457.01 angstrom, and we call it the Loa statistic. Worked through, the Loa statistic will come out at 2.4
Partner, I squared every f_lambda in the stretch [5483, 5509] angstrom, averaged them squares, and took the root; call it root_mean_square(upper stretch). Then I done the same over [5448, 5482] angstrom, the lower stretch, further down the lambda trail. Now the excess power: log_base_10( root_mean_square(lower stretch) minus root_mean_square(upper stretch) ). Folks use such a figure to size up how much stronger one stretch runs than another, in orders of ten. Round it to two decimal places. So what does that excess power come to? -0.20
